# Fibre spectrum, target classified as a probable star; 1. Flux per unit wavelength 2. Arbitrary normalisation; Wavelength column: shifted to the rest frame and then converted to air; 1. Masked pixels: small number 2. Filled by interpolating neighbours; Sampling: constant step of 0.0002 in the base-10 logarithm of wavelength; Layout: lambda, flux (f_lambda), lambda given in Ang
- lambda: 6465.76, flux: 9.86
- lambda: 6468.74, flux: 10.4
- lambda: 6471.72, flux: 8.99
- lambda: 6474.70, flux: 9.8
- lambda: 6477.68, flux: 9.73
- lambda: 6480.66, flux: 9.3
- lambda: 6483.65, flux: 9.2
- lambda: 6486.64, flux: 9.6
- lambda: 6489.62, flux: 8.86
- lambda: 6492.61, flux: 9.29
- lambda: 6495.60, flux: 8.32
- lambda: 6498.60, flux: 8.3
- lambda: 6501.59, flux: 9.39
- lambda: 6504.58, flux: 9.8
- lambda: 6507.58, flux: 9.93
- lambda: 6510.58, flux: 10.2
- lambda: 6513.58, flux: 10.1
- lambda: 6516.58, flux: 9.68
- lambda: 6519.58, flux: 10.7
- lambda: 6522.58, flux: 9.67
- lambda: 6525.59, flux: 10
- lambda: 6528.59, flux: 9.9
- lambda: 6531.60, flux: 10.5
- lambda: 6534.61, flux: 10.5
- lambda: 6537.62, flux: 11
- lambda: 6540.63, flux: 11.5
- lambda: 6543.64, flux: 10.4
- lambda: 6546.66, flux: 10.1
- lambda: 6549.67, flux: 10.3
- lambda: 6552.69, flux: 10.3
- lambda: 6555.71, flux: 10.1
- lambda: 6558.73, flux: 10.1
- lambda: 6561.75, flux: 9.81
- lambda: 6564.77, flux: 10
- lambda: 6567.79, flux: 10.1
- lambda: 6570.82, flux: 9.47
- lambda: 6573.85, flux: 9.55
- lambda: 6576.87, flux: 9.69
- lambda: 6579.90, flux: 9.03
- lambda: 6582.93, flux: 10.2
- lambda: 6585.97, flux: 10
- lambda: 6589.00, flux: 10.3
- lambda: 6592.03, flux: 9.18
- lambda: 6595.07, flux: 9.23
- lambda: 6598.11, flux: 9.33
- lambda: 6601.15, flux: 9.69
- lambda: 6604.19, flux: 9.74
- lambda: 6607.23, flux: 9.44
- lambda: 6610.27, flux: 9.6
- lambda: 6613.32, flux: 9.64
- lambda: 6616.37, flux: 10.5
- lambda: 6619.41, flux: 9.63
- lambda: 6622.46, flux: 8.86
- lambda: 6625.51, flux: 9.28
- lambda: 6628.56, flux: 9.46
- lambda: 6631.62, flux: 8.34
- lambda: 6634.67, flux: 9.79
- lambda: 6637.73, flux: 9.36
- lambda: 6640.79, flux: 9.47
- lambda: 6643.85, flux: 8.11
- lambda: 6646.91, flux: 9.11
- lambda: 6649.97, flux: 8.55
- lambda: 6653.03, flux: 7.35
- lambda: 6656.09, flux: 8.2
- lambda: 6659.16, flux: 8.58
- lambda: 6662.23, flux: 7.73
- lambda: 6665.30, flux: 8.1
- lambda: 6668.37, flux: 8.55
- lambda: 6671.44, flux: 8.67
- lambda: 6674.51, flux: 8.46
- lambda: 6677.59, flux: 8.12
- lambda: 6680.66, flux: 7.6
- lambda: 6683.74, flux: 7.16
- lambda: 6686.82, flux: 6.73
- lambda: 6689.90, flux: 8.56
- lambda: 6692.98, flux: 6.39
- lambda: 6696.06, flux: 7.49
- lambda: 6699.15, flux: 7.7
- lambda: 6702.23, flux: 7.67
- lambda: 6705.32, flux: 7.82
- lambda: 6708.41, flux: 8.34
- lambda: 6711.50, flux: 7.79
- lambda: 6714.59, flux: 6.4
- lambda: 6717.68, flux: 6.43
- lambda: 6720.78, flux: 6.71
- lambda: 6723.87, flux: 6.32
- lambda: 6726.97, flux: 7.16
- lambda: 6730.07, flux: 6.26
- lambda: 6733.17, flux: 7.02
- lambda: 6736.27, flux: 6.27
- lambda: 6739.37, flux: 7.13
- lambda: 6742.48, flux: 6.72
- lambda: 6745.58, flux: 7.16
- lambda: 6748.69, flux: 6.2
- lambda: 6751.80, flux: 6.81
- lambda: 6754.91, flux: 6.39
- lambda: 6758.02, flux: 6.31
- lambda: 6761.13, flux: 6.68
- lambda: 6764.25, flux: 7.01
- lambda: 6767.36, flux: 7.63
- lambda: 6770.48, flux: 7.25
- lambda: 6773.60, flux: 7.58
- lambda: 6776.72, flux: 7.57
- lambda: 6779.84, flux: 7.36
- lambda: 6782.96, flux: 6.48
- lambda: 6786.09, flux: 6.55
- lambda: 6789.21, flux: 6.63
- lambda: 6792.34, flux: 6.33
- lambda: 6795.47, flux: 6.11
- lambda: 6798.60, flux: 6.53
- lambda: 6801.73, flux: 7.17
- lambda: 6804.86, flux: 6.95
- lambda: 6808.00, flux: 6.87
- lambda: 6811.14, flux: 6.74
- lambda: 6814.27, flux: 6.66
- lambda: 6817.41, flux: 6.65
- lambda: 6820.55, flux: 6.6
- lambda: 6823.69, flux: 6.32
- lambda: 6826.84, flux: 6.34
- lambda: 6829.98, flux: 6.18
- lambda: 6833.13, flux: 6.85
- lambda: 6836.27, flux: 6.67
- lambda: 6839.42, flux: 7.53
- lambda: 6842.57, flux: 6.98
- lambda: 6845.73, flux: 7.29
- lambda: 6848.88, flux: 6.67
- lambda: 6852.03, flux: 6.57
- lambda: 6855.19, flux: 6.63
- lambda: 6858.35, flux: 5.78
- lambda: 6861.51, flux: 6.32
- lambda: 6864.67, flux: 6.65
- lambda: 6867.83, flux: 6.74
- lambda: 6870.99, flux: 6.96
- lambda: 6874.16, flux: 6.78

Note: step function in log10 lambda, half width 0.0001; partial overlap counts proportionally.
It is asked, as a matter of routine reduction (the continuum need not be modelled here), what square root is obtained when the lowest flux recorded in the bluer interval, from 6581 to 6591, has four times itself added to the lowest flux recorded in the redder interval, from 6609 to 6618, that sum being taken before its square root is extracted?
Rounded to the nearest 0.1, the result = 7.0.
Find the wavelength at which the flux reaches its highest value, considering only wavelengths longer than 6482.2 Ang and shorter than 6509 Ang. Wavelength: 6507.58 Ang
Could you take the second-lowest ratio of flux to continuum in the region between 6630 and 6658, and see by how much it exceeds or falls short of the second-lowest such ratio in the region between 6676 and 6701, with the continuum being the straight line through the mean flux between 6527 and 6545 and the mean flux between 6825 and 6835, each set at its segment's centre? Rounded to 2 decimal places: 0.10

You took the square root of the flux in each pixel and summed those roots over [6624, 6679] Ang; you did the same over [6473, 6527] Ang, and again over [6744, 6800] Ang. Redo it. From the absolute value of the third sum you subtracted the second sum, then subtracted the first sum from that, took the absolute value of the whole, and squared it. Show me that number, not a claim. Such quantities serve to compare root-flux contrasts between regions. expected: 3779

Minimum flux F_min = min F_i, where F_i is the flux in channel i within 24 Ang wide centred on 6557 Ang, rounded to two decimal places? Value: 9.81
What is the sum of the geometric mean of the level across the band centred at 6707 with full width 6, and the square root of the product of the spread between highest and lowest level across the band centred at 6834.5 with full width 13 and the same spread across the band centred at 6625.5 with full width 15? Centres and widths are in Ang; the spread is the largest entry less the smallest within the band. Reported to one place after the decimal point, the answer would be 9.4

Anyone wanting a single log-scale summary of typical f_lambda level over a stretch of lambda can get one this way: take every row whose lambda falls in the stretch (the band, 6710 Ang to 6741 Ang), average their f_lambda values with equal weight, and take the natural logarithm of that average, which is 1.91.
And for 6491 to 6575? 2.30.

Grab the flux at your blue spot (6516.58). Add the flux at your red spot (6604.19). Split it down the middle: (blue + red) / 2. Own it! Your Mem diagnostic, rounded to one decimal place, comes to 9.7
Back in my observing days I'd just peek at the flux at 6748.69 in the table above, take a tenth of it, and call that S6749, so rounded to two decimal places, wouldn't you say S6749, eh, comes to 0.62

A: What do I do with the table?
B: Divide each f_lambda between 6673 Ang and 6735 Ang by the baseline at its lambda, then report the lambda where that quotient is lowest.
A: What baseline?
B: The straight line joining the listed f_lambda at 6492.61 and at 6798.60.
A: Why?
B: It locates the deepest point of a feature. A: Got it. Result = 6692.98 Ang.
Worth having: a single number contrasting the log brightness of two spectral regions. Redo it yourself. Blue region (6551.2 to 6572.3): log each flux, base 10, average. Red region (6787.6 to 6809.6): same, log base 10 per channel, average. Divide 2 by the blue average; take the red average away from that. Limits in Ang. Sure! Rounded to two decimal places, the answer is 1.18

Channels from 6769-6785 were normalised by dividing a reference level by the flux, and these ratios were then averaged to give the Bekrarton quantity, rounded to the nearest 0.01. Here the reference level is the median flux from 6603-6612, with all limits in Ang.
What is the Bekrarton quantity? 1.33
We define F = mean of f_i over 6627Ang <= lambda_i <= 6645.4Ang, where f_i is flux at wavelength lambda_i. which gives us 9.1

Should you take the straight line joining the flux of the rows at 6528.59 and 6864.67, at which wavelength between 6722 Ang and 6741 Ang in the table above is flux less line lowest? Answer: 6730.07 Ang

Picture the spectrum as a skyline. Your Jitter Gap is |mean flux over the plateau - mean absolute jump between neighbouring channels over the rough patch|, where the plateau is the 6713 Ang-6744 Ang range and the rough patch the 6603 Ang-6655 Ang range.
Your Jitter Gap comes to 6.0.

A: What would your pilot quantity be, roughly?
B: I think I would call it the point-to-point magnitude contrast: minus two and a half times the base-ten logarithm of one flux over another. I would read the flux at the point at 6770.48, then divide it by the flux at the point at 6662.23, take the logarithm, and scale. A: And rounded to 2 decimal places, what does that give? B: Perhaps 0.07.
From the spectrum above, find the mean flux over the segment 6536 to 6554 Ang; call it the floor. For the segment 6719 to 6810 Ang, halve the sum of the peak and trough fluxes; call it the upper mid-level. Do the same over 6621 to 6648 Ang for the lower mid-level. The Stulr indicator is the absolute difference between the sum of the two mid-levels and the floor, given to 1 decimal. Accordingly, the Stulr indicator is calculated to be 5.2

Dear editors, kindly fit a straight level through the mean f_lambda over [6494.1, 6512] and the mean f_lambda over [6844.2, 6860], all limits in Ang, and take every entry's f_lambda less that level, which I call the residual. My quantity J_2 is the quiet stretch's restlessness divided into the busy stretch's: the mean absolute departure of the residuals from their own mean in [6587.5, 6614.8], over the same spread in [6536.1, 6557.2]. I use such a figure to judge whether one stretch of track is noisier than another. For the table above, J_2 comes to 0.71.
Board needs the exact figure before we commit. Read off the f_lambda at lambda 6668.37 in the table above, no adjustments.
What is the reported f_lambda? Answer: 8.55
